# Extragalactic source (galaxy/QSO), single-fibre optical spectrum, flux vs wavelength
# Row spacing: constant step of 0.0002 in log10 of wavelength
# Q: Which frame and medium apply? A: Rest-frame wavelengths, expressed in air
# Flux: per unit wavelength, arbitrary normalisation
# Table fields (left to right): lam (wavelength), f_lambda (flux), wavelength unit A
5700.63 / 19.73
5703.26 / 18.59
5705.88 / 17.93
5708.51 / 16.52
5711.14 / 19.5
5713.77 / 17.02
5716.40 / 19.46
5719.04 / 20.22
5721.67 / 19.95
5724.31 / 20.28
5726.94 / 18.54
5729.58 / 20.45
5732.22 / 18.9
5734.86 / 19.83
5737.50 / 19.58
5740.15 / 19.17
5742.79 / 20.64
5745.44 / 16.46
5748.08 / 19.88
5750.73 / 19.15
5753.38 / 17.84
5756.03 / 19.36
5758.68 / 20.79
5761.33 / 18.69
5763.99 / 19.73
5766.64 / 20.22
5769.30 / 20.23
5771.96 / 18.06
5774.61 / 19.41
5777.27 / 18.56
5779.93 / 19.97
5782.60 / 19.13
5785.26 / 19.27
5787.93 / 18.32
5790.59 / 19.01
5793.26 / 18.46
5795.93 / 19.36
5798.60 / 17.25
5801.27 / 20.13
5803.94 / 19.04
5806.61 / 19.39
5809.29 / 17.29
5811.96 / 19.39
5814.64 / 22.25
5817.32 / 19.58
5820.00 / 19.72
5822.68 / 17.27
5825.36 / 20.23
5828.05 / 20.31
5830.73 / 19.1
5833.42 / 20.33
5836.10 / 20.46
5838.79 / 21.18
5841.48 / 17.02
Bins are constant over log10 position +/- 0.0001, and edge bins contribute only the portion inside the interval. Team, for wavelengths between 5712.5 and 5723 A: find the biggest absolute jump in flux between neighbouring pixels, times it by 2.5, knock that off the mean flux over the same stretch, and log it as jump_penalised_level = 13.1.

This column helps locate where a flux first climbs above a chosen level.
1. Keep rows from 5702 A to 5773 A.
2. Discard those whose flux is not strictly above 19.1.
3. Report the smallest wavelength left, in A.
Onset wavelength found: 5711.14 A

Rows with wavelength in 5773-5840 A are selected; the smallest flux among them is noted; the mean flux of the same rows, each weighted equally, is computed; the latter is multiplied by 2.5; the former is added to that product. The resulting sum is 65.7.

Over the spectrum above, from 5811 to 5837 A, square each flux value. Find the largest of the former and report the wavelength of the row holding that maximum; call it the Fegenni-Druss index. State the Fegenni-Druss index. 5814.64 A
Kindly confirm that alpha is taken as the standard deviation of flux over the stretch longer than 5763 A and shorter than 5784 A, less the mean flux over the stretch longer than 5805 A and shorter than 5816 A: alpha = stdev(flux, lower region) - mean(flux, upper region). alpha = -18.8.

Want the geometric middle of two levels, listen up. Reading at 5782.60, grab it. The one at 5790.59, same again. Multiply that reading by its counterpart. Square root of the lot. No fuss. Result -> 19.1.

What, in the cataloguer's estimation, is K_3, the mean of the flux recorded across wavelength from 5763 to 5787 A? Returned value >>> 19.4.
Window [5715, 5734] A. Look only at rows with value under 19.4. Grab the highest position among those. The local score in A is 5732.22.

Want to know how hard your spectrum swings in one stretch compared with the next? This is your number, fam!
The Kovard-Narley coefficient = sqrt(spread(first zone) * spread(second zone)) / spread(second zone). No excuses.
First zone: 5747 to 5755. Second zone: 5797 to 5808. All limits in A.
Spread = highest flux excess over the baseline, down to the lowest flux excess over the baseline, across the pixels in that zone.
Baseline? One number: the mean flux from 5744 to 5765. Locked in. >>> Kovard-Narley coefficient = 0.84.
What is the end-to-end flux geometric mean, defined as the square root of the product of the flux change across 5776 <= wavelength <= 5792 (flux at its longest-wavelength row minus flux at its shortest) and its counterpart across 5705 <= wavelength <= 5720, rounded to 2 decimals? 1.02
